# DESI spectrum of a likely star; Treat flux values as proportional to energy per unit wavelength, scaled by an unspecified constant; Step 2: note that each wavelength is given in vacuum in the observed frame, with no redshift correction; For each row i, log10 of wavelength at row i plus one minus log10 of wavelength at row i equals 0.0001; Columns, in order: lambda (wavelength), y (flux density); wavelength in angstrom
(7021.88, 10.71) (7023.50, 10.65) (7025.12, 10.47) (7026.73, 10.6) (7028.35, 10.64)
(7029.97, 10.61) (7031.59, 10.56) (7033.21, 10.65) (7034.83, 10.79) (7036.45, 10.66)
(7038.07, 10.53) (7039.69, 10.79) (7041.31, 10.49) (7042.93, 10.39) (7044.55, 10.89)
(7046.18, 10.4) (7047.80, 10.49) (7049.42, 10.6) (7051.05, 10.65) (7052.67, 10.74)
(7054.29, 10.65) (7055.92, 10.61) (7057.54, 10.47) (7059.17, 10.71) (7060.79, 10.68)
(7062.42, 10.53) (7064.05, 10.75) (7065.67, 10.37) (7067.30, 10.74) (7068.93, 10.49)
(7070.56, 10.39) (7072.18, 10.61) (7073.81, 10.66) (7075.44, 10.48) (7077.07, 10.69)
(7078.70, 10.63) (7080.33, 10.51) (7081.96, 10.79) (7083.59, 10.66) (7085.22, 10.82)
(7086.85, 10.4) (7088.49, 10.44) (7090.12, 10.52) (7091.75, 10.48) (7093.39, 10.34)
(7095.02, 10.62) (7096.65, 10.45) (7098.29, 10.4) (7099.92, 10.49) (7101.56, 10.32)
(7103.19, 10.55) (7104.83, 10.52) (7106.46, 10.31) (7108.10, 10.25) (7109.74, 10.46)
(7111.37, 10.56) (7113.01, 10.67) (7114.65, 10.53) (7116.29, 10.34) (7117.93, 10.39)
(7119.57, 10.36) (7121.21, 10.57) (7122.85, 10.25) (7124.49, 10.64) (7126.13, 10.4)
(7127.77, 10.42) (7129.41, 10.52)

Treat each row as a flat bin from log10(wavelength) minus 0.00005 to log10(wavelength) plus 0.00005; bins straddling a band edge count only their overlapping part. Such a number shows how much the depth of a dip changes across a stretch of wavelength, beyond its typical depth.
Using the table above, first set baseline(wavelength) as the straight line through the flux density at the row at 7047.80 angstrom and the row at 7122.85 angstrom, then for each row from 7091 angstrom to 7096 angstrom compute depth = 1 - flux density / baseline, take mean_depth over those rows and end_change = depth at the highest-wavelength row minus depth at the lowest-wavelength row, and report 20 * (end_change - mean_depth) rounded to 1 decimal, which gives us 0.0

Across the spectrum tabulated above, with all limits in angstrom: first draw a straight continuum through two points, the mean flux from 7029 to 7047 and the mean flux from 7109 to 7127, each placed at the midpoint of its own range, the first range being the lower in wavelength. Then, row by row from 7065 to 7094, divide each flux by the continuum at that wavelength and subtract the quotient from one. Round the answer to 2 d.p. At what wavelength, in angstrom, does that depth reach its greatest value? 7065.67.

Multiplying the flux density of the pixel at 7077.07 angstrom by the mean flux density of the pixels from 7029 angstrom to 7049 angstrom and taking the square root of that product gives 10.6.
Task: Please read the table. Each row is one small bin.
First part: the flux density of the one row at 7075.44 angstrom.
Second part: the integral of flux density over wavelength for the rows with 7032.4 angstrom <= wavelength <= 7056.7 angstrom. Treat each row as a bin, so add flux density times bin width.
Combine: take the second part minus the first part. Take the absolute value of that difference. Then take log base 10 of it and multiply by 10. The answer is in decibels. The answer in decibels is 23.9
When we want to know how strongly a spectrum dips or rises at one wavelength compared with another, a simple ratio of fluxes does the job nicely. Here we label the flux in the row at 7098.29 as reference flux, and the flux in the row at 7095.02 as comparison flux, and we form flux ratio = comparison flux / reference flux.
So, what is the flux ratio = 1.02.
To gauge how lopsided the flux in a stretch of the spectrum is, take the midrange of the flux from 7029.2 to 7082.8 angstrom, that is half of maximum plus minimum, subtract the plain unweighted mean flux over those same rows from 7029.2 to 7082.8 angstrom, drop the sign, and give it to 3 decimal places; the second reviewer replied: 0.024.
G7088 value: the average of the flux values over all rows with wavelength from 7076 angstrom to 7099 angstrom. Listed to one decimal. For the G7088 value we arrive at 10.6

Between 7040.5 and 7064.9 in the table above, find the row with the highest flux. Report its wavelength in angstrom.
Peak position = 7044.55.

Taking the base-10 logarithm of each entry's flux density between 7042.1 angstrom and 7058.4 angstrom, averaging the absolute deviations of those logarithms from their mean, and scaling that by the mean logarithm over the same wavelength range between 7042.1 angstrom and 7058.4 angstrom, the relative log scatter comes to 0.0049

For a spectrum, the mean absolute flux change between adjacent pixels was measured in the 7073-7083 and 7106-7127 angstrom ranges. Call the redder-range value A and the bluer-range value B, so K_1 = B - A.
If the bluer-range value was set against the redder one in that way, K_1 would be 0.00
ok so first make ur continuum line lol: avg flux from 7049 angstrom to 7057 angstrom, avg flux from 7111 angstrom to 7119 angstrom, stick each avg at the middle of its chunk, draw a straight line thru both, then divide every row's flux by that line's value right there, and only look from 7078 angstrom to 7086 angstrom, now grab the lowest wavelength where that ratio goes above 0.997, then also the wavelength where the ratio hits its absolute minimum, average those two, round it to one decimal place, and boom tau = 7079.5 angstrom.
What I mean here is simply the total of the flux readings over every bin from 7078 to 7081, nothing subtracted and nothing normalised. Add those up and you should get 21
